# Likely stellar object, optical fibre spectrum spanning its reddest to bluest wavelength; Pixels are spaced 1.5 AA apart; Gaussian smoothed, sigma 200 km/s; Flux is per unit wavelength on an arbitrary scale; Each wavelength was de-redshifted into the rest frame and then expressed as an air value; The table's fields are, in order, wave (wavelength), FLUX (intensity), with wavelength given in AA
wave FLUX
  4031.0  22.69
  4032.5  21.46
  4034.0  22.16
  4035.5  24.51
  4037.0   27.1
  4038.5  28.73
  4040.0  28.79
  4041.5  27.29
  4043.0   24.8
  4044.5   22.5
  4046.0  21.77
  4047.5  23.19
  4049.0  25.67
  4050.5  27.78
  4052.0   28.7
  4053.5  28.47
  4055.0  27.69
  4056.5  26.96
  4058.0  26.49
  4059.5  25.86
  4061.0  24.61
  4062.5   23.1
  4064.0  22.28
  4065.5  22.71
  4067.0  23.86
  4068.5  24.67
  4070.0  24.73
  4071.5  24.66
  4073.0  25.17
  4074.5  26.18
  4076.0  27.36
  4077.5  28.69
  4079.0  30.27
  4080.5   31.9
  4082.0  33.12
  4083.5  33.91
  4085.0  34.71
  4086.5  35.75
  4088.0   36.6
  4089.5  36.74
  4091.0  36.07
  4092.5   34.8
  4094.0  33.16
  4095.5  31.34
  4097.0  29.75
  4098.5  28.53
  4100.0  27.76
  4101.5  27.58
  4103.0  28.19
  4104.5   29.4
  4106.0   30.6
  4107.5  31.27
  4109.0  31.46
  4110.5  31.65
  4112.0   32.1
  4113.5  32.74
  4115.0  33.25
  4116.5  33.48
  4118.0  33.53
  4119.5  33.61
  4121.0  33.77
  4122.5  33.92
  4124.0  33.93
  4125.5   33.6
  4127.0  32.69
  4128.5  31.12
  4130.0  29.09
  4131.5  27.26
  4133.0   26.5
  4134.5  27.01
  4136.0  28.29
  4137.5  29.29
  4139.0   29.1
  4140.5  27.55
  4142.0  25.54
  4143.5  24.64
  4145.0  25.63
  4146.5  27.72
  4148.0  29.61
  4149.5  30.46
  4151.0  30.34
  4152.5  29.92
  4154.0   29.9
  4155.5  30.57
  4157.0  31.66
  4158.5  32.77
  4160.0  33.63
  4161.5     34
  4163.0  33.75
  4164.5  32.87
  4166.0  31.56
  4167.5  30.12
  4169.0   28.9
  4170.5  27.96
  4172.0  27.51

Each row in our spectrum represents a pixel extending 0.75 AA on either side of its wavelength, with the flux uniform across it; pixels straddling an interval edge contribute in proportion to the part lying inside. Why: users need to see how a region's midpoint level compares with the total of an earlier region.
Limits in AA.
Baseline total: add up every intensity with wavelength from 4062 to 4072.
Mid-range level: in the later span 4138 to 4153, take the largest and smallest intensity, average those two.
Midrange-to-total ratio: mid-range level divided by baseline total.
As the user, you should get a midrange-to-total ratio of 0.17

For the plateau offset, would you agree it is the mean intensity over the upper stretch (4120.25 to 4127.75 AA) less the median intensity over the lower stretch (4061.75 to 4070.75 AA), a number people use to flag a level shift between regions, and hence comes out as 10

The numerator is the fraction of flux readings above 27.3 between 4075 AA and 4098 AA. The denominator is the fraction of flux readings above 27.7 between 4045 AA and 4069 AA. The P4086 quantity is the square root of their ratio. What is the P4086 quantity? 2.3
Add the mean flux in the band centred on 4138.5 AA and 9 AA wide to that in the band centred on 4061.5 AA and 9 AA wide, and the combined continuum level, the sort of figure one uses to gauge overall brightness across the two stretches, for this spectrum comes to 52.0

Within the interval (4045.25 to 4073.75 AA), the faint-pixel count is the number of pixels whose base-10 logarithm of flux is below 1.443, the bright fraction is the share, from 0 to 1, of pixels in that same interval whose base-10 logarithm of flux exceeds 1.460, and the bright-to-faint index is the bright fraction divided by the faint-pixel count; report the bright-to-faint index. 0.00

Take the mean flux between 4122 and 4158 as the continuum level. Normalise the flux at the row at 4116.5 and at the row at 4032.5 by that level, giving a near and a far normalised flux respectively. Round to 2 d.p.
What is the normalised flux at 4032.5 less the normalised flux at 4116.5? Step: -0.41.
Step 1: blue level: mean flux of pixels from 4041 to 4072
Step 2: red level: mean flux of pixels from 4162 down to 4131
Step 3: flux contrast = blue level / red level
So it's 0.86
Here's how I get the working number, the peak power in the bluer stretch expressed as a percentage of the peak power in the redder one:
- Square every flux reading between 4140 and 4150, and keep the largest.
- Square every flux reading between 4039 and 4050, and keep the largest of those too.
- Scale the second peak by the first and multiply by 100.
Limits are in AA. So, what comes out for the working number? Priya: 89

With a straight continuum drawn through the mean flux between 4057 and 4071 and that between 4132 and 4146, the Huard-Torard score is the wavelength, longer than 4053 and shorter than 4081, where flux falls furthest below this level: 4064.0 AA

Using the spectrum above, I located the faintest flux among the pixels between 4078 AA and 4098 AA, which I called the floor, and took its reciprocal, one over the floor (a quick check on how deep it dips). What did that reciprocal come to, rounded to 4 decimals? 0.0336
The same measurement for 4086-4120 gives 0.0363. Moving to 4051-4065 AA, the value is 0.0449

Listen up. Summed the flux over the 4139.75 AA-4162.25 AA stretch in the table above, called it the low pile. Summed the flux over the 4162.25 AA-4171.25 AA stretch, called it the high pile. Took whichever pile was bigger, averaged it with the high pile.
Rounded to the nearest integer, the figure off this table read 315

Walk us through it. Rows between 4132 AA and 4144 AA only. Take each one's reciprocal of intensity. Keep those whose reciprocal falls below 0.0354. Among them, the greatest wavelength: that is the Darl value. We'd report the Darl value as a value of 4139.0 AA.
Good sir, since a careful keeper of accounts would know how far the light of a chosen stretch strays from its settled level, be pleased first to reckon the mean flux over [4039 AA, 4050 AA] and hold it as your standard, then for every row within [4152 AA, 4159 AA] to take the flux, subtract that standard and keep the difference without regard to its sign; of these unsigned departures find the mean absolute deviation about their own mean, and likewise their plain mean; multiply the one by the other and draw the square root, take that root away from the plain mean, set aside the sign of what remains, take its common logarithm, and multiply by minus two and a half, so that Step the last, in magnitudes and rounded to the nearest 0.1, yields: -1.4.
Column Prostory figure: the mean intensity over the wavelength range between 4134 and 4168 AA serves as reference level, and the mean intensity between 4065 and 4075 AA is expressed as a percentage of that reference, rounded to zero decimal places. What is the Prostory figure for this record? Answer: 82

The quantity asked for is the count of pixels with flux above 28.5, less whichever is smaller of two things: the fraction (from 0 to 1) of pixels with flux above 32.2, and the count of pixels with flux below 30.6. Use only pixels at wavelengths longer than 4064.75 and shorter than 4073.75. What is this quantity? 0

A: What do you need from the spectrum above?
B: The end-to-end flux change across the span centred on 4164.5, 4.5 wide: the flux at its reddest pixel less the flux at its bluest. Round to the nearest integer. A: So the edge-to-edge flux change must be -2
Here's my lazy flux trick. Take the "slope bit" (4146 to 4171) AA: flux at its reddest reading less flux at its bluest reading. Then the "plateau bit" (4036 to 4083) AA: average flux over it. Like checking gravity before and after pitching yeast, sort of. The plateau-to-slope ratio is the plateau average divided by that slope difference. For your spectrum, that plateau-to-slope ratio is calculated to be 110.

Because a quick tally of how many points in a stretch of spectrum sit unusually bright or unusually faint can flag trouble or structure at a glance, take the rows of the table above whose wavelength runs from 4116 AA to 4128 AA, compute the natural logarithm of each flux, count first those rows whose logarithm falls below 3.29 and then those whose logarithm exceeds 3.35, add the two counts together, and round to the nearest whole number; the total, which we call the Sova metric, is 8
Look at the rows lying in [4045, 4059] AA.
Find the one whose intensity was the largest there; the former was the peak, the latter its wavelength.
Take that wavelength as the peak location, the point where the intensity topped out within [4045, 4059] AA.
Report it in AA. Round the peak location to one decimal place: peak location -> 4052.0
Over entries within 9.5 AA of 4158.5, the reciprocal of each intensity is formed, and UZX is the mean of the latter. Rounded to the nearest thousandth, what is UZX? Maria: 0.032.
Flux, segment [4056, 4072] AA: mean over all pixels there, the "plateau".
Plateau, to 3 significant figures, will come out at 24.5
